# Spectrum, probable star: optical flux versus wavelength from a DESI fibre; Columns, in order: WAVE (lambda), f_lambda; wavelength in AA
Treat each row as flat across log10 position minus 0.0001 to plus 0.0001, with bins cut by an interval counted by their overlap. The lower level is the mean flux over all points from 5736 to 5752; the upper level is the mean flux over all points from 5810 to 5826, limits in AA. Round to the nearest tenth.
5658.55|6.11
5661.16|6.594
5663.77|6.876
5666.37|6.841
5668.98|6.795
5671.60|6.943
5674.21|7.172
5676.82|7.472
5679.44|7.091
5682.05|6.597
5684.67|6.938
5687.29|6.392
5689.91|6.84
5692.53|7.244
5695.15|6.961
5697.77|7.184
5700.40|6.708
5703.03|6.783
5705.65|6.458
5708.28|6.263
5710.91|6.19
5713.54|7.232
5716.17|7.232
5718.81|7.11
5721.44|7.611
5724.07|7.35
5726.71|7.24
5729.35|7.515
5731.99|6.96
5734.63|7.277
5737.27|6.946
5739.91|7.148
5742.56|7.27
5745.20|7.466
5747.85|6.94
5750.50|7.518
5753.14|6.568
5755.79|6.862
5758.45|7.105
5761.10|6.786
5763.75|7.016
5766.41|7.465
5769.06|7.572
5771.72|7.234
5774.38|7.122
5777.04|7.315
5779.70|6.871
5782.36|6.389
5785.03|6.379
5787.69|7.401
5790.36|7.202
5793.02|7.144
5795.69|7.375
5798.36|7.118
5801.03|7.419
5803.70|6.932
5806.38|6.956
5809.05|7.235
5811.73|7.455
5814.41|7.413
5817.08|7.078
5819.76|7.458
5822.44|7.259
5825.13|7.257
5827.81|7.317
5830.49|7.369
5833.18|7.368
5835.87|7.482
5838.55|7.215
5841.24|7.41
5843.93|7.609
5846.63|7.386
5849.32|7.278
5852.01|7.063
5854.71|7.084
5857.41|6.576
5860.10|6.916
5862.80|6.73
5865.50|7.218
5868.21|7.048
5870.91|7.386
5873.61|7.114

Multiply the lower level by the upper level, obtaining 52.8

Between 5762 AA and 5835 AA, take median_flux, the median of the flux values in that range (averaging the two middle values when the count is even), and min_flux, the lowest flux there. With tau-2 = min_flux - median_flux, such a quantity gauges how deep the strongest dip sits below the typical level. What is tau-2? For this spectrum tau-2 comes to -0.88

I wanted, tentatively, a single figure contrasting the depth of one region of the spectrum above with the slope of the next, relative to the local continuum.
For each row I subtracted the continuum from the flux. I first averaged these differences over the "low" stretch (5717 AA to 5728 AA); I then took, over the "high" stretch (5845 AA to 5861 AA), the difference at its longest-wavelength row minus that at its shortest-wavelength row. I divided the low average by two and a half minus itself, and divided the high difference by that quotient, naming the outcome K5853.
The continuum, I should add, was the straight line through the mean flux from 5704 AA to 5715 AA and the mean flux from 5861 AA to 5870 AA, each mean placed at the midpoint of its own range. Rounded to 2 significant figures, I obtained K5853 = -1.2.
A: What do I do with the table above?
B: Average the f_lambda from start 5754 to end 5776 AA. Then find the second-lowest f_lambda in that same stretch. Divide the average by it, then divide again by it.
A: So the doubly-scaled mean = 0.15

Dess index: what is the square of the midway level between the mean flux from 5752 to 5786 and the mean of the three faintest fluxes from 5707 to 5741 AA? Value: 45.2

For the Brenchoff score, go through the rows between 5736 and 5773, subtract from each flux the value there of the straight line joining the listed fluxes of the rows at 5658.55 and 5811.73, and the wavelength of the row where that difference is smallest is 5753.14 AA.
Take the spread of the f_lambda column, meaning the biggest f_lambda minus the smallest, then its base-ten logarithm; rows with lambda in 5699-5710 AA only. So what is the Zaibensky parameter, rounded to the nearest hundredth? -0.28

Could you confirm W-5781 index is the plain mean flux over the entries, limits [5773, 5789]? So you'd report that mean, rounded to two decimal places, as 6.91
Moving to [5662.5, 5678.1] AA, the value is 7.02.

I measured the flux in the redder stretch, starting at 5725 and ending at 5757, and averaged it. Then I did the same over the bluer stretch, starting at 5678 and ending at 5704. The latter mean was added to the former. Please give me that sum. 14.02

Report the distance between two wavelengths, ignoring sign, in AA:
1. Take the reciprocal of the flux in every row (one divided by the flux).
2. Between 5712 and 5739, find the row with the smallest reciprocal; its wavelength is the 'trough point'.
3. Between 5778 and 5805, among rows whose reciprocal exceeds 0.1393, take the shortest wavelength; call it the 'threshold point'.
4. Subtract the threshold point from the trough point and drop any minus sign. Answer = 58.3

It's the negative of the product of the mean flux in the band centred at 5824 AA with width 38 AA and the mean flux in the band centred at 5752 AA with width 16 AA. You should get -51.7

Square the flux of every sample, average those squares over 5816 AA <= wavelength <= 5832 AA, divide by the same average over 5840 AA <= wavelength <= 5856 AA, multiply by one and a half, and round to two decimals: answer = 1.49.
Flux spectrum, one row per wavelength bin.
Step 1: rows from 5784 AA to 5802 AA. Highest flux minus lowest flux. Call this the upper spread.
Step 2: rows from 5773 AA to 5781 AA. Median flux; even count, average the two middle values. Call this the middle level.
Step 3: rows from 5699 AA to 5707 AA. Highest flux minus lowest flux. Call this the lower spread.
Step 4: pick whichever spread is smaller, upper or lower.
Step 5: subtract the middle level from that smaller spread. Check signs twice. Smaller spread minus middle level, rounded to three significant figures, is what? -6.80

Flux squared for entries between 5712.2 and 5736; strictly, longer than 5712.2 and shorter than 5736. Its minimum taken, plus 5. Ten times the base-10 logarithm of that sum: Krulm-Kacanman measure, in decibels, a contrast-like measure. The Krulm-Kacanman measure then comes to 17.3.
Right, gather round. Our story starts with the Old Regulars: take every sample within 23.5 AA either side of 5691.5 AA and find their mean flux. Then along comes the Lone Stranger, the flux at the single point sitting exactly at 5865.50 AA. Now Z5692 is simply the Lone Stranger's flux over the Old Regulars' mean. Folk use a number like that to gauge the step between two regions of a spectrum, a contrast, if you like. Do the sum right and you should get 1.054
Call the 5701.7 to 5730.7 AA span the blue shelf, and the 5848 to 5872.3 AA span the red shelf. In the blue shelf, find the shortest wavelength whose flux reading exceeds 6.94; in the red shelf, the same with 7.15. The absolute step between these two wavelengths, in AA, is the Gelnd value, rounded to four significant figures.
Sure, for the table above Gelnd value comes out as 135.8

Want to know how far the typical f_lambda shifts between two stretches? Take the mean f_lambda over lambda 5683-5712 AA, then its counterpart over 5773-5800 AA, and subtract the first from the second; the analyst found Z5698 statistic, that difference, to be 0.31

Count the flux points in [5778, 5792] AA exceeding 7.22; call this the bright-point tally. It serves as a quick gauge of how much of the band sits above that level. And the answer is 1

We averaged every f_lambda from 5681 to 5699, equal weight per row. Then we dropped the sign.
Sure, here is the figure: 6.88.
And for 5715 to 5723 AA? 7.32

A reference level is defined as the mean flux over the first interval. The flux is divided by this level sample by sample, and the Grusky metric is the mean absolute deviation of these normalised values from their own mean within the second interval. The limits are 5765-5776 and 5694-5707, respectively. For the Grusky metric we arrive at 0.028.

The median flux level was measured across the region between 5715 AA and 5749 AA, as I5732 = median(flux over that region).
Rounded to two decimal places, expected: 7.24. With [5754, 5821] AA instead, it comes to 7.14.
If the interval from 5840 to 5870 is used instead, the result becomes 7.08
